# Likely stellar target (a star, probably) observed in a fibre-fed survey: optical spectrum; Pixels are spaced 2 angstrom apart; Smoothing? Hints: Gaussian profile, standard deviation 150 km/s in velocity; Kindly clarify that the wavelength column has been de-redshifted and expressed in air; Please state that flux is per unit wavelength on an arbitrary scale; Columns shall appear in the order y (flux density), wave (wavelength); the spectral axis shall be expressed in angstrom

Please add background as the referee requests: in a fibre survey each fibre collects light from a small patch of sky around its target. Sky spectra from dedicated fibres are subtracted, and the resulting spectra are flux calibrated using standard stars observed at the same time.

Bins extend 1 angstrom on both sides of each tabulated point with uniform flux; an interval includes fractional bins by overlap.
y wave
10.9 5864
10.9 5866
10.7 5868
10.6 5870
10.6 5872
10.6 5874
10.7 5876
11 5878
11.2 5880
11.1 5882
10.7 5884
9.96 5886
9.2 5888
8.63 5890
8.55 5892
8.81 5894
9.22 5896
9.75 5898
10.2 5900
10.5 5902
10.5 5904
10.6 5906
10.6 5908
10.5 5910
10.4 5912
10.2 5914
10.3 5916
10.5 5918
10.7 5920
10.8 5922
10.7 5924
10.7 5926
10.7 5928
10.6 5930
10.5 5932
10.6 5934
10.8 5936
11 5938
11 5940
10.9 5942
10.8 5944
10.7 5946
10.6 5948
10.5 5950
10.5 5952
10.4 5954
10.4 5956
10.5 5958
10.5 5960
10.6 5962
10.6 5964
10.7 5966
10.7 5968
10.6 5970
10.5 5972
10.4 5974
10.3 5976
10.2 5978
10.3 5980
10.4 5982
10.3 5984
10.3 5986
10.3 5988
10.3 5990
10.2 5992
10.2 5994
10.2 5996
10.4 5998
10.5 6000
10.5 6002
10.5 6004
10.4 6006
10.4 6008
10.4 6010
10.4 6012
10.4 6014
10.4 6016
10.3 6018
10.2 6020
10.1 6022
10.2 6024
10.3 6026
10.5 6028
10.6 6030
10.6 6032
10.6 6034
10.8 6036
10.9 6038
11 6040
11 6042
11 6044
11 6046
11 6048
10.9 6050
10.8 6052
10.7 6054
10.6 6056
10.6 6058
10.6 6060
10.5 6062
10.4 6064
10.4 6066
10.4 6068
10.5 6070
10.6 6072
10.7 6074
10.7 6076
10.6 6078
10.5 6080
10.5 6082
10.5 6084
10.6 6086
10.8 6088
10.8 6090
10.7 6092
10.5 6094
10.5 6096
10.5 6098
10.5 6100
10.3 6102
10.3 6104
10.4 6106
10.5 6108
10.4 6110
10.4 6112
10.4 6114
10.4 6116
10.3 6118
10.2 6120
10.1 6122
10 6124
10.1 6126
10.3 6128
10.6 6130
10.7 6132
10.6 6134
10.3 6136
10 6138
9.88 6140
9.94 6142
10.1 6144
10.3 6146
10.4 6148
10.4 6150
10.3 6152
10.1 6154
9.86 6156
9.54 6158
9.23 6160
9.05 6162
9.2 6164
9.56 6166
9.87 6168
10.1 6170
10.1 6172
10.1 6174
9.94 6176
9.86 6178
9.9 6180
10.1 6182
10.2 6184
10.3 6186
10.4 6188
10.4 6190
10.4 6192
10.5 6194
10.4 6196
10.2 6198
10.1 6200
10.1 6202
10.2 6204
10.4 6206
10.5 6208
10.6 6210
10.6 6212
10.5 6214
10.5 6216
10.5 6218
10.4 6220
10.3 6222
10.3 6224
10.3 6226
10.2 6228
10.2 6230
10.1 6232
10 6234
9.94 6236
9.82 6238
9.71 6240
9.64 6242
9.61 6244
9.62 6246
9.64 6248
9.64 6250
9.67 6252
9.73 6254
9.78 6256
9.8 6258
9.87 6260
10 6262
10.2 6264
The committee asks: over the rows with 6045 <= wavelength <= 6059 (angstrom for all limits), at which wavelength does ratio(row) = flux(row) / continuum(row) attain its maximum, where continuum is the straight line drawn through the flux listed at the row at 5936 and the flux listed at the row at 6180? 6048 angstrom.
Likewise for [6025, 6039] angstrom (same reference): 6038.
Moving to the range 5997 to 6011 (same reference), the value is 6004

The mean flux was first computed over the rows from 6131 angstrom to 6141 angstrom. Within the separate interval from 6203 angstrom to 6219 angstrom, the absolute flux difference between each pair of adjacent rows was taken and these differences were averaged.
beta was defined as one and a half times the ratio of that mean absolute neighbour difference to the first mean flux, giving 0.0104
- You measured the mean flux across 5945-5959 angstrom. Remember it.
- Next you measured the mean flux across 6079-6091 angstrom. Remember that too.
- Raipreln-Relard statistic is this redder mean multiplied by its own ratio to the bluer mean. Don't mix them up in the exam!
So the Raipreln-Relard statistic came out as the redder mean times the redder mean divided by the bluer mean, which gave 10.7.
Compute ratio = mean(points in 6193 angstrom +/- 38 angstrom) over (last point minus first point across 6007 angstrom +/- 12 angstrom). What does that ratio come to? 101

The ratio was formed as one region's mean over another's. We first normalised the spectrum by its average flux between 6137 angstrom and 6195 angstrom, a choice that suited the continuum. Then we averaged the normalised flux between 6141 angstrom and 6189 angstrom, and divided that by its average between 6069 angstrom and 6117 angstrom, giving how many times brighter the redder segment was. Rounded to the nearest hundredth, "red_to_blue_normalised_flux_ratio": 0.95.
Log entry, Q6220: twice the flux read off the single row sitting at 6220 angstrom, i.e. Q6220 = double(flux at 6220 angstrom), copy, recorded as 20.8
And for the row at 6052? 21.6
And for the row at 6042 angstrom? 22.0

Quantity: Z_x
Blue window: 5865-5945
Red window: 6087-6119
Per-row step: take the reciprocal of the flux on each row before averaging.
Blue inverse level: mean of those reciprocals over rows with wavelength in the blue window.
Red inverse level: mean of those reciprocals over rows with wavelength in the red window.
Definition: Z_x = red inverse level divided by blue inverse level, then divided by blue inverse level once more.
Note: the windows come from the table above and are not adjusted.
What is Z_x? 10.2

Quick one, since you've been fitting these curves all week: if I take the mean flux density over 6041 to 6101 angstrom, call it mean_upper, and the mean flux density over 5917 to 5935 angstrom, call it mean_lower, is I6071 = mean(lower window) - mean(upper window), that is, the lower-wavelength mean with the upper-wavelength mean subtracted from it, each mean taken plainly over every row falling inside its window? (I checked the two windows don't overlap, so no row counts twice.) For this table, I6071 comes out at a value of 0.0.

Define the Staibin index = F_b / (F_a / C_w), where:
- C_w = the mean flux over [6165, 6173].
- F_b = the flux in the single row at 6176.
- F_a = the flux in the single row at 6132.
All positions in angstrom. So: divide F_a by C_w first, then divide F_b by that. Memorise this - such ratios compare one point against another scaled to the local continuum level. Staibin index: 9.2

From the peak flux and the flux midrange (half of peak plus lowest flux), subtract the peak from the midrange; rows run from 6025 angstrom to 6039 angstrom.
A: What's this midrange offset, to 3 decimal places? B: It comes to -0.300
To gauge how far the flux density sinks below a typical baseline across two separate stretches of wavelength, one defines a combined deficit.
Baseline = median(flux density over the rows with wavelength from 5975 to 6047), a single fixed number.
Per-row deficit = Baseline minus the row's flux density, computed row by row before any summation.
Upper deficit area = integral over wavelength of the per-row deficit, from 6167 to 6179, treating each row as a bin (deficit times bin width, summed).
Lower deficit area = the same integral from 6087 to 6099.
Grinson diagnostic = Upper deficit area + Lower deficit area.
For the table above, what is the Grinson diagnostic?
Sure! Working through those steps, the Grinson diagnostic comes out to 2.1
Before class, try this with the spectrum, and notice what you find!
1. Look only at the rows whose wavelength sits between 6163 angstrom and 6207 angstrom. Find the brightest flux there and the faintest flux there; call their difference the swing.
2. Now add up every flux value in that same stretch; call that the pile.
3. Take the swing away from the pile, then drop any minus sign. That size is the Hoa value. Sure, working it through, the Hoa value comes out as 221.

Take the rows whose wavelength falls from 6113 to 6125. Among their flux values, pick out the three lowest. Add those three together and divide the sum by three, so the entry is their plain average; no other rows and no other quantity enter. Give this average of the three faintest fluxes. 10.1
